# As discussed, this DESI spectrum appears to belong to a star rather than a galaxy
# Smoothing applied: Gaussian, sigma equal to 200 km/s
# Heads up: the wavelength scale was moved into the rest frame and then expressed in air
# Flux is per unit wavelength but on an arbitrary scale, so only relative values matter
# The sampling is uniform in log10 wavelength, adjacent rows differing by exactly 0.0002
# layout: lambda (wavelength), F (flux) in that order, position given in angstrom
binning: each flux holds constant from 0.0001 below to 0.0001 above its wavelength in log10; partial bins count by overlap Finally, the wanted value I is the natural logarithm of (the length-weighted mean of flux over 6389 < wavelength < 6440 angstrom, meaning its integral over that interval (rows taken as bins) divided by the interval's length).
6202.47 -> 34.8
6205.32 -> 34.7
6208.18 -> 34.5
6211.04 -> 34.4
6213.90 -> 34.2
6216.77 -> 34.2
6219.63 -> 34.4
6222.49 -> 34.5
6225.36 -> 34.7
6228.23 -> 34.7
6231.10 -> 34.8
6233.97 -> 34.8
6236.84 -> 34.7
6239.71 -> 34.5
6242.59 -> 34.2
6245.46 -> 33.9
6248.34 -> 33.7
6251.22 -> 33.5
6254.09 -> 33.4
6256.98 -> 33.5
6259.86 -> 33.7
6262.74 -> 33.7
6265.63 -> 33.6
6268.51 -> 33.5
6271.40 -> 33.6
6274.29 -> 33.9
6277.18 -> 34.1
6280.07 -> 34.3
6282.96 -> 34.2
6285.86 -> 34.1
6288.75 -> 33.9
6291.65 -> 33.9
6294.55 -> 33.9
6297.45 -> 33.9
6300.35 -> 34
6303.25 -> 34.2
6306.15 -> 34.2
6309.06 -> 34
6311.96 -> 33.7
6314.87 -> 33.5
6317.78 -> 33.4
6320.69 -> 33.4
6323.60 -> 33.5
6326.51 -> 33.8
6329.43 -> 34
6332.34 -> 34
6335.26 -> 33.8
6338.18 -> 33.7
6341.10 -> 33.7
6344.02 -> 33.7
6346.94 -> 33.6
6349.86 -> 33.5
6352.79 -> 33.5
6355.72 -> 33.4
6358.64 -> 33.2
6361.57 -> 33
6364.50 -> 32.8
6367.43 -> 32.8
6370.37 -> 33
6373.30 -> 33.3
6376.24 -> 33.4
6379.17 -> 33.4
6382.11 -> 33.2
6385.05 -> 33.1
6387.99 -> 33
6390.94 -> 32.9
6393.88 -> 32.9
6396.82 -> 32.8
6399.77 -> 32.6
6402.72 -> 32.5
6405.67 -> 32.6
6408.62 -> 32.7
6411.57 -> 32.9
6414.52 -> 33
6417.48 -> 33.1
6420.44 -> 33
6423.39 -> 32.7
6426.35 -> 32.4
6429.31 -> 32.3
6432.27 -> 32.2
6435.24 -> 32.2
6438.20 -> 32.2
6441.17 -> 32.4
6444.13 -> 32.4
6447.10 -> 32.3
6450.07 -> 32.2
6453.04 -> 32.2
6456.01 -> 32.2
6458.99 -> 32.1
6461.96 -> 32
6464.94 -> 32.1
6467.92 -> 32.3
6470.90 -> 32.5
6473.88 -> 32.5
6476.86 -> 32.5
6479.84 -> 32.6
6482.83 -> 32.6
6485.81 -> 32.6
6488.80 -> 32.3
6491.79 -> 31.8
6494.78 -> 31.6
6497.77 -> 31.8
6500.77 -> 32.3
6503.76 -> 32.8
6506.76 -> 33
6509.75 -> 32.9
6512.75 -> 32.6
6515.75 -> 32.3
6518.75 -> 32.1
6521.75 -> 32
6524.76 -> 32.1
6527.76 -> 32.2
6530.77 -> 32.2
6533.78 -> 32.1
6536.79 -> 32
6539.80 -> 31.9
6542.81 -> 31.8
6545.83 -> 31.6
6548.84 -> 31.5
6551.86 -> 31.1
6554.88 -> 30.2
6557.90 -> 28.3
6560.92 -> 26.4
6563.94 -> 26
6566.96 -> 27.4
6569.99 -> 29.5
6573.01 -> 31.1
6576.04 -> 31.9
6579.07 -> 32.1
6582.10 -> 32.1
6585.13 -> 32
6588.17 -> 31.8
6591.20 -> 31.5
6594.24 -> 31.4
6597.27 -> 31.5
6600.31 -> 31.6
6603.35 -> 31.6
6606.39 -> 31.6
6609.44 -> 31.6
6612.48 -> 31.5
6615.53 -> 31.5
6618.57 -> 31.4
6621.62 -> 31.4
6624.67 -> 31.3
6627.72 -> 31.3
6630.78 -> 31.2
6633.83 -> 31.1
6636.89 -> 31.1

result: 3.49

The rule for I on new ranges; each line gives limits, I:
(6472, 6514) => 3.48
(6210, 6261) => 3.53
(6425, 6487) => 3.48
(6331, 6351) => 3.52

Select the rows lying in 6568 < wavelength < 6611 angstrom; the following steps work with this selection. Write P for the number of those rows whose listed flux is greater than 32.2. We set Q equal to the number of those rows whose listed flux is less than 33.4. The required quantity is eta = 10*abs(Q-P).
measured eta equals 140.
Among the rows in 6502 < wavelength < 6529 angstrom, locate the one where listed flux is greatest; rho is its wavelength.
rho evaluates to 6506.76 angstrom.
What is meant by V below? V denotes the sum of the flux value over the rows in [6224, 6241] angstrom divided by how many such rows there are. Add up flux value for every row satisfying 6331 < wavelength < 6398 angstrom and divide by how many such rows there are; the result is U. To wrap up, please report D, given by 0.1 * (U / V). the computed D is 0.096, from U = 33.3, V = 34.7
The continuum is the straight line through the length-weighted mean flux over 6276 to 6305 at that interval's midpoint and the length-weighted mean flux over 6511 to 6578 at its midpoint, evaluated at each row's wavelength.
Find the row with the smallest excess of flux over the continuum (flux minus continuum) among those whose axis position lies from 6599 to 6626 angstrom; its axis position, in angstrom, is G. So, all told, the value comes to 6600.31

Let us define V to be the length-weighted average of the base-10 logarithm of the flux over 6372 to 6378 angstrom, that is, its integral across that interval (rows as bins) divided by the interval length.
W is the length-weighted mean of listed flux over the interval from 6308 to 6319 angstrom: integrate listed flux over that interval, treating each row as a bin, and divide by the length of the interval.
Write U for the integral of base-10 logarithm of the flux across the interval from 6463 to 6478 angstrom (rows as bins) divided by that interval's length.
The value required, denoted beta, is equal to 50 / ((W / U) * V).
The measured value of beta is 1.47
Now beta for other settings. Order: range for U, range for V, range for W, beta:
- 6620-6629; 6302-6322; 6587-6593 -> 1.55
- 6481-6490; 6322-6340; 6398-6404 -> 1.52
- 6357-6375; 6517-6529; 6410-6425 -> 1.53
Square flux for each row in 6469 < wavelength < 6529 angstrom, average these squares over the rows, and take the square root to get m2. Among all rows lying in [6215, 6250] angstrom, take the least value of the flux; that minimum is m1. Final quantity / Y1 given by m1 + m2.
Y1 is 66.1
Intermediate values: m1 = 33.7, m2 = 32.4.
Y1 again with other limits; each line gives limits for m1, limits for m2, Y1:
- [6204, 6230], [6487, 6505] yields 66.3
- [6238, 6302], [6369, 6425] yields 66.4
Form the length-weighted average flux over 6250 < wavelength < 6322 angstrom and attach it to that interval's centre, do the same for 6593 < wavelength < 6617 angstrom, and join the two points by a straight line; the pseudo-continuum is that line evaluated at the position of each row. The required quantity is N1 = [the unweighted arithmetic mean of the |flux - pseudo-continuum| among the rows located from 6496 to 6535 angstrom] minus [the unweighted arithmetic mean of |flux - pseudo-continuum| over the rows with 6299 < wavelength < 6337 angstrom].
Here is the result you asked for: 0.0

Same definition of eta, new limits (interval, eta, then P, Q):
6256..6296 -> 140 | 14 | 0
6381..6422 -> 0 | 14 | 14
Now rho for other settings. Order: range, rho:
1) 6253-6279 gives 6277.18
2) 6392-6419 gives 6417.48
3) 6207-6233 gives 6231.10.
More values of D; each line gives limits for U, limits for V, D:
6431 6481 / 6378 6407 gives 0.098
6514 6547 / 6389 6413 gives 0.098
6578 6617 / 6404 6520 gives 0.098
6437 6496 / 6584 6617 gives 0.102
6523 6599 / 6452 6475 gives 0.096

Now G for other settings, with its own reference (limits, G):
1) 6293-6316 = 6314.87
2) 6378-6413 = 6402.72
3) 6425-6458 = 6432.27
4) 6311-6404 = 6364.50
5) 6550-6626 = 6563.94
